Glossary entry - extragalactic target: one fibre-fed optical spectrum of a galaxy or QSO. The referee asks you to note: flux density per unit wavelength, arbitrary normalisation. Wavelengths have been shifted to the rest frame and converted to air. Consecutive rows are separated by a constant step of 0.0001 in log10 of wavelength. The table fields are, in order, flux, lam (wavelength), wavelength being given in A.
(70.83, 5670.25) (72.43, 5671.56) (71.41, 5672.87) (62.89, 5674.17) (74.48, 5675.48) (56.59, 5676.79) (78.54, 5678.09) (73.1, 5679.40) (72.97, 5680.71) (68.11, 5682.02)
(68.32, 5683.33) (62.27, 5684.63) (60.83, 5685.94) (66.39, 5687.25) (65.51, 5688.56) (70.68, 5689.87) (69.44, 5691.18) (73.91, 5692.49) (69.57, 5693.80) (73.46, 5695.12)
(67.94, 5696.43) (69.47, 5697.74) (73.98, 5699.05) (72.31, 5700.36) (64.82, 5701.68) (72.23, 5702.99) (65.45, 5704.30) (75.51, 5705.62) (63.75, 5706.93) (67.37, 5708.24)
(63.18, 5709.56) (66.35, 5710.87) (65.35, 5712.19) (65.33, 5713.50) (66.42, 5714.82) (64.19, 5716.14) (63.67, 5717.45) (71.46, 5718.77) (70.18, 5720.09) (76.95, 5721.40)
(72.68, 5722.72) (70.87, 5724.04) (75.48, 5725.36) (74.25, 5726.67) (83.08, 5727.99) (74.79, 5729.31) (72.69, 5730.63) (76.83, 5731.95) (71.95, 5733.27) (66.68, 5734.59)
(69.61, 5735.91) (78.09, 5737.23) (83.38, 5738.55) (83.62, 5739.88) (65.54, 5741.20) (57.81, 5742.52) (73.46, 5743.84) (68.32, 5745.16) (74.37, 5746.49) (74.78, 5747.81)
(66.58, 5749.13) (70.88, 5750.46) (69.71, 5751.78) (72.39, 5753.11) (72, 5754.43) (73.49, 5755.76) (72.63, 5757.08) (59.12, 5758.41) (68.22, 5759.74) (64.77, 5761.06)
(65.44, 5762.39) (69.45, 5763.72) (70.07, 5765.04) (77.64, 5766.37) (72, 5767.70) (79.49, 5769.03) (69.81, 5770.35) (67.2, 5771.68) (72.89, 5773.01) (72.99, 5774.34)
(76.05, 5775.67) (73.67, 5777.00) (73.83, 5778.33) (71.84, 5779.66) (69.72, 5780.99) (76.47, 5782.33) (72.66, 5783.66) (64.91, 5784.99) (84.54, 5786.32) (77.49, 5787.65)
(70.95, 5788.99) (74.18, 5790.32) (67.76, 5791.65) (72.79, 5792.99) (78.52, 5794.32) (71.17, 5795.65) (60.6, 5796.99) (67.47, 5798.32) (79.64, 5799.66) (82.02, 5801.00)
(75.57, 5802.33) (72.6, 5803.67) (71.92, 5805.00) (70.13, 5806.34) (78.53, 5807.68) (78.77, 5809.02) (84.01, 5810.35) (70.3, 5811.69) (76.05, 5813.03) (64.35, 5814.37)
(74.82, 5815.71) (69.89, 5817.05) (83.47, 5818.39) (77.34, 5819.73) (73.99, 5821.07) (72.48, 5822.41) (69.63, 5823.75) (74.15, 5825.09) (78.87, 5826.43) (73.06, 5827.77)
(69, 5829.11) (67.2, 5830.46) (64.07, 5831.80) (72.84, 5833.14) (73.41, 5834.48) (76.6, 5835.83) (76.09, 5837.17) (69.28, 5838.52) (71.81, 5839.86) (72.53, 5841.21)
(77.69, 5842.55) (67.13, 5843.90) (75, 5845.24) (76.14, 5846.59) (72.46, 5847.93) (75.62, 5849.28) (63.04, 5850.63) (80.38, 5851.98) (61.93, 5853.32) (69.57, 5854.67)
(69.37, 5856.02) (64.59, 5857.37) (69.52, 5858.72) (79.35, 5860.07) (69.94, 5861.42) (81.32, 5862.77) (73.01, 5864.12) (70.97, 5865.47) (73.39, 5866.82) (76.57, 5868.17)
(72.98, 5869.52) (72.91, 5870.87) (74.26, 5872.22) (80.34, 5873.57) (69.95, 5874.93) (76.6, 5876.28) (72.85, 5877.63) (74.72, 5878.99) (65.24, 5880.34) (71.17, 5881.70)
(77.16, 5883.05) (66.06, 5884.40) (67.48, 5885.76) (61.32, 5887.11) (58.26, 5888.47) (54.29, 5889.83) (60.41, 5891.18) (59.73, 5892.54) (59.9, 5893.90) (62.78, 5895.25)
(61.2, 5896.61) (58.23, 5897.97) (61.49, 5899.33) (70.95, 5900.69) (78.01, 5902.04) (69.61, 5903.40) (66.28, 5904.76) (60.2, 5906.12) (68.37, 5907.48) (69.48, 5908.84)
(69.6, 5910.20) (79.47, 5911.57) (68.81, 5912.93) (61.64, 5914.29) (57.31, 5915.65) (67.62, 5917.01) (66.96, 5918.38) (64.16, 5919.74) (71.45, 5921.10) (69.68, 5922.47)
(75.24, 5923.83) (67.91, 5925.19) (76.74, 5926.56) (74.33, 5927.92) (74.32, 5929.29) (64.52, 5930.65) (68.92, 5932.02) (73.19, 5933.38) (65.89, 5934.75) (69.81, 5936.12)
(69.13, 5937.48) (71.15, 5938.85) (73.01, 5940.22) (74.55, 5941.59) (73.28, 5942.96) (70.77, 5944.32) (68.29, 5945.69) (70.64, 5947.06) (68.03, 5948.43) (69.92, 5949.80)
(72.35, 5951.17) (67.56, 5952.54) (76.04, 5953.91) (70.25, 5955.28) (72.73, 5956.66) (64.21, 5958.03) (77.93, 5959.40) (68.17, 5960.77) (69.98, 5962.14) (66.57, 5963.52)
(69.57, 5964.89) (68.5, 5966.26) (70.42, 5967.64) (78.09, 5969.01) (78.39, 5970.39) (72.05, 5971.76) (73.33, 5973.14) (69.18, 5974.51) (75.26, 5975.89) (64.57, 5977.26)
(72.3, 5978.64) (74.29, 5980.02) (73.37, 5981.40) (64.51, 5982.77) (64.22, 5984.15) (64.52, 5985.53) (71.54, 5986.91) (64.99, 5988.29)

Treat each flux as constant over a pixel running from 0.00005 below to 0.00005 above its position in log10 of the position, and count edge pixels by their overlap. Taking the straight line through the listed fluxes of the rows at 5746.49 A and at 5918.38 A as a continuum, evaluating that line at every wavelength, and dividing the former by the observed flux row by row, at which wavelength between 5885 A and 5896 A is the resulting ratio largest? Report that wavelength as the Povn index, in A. 5889.83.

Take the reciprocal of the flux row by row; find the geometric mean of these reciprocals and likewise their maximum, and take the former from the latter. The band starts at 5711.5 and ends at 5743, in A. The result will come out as 0.0033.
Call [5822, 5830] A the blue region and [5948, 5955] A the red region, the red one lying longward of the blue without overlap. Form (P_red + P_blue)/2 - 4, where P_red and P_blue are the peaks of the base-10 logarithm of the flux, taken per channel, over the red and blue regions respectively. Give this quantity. -2.11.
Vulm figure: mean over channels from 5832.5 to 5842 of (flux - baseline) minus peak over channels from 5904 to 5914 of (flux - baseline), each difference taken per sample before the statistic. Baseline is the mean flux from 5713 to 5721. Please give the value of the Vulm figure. -6.2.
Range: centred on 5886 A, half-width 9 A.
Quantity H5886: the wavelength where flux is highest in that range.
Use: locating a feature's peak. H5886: 5883.05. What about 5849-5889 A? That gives 5862.77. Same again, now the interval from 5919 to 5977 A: 5970.39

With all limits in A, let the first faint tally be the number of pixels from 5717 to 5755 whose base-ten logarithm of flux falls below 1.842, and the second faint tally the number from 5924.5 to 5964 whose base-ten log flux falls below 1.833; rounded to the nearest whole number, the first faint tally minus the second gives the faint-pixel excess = -1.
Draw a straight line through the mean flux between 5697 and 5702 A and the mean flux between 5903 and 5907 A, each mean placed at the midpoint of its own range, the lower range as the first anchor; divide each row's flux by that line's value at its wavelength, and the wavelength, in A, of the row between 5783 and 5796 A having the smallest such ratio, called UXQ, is 5784.99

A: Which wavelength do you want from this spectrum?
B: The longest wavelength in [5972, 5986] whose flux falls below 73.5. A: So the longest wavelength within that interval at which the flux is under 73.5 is 5985.53 A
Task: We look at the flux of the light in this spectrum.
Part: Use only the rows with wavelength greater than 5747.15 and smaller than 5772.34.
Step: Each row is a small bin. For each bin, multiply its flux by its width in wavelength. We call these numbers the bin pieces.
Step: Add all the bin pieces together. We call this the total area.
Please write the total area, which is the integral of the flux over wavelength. 1771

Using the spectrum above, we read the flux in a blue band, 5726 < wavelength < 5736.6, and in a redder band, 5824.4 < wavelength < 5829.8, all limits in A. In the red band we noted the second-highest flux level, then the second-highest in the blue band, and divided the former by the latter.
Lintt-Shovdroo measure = 0.97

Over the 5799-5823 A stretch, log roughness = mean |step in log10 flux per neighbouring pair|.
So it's 0.034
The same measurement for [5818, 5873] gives 0.032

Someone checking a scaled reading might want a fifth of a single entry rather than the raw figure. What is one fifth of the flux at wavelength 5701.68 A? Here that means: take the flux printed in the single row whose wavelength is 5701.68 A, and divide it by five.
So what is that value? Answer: 13.0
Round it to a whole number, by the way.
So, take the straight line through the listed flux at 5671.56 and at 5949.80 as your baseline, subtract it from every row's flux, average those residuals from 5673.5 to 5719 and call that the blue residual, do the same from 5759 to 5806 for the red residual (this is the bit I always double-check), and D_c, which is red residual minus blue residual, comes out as 5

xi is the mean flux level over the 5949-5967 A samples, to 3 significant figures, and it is 70.3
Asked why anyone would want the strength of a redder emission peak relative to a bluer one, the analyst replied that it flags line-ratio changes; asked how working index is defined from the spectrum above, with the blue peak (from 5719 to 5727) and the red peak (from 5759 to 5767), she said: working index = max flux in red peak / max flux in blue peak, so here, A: 1.01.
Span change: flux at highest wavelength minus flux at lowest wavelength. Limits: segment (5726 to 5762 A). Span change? -9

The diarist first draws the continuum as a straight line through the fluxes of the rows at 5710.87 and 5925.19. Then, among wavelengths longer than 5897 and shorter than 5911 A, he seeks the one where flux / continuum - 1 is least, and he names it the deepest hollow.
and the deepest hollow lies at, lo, 5897.97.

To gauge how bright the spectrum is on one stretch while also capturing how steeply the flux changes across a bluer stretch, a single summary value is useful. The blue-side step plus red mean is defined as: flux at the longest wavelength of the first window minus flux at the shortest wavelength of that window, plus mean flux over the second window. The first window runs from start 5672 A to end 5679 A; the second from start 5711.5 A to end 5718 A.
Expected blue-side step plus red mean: 72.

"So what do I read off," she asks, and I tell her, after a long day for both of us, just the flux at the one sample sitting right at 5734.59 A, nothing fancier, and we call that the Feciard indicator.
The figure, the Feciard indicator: 66.68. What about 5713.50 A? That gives 65.33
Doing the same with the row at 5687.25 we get 66.39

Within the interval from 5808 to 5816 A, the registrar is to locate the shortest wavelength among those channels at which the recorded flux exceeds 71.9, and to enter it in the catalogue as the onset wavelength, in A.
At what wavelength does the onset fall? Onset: 5809.02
